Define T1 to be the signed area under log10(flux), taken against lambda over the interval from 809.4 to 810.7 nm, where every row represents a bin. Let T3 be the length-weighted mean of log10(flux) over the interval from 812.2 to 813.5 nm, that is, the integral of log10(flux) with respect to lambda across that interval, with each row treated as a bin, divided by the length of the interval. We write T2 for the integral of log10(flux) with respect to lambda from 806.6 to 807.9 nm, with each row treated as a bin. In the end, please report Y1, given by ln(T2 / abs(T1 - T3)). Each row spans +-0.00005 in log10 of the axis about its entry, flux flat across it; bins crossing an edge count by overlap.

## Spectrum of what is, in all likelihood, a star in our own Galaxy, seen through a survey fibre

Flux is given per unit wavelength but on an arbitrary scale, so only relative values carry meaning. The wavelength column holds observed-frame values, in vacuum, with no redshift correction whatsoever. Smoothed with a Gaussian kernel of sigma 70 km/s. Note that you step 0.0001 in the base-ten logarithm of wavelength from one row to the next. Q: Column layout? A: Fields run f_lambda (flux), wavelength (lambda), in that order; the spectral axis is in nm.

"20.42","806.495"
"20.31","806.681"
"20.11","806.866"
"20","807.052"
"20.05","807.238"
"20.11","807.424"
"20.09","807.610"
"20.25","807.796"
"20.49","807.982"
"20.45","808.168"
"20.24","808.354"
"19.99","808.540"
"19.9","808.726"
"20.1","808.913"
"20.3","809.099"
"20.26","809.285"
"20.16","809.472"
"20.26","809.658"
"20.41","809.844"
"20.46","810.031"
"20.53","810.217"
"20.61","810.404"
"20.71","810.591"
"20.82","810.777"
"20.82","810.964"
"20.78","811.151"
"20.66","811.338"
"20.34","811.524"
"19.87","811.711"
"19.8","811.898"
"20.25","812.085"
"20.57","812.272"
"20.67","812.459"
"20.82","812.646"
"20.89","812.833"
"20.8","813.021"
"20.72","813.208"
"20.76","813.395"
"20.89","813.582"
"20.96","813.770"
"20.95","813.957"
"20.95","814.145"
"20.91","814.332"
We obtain 1.48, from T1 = 1.705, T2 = 1.70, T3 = 1.32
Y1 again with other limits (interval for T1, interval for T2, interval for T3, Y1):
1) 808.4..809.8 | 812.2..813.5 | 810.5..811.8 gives 1.21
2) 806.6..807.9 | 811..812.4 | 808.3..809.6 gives 1.54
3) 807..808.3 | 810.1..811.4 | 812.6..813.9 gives 1.51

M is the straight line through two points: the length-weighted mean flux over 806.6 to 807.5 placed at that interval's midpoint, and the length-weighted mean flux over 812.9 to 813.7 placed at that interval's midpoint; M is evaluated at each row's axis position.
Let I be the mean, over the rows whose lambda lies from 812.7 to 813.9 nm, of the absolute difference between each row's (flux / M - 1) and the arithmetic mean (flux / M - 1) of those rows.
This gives 0.003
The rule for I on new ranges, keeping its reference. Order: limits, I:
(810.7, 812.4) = 0.017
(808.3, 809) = 0.006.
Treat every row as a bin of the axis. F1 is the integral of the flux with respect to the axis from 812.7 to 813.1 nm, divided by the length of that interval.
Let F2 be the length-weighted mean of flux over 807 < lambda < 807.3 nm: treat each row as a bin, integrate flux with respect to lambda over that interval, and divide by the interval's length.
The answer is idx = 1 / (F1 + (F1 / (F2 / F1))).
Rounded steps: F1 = 20.8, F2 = 20.0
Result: 0.0236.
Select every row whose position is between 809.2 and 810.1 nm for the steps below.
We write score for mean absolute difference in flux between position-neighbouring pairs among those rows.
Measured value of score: 0.10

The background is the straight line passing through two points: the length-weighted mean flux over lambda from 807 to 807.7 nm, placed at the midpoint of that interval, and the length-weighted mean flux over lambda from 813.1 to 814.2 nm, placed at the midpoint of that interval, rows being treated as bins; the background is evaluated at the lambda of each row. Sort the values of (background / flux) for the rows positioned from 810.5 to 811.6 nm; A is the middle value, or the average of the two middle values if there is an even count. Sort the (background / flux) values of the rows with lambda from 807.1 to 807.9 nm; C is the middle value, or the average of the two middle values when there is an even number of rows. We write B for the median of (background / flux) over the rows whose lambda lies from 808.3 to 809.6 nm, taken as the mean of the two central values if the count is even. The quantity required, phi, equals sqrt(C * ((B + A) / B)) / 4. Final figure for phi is 0.3516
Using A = 0.99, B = 1.01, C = 1.00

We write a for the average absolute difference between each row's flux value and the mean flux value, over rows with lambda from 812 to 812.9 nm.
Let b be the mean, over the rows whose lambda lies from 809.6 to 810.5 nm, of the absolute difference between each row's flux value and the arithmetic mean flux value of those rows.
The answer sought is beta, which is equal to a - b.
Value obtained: 0.09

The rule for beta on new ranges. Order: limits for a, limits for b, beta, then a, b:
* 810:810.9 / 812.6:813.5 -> 0.06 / 0.11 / 0.05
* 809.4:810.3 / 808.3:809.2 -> -0.01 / 0.12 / 0.13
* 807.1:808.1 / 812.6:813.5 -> 0.09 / 0.14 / 0.05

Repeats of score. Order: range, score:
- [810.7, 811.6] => 0.12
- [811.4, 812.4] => 0.33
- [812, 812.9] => 0.16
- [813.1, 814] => 0.06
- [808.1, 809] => 0.19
